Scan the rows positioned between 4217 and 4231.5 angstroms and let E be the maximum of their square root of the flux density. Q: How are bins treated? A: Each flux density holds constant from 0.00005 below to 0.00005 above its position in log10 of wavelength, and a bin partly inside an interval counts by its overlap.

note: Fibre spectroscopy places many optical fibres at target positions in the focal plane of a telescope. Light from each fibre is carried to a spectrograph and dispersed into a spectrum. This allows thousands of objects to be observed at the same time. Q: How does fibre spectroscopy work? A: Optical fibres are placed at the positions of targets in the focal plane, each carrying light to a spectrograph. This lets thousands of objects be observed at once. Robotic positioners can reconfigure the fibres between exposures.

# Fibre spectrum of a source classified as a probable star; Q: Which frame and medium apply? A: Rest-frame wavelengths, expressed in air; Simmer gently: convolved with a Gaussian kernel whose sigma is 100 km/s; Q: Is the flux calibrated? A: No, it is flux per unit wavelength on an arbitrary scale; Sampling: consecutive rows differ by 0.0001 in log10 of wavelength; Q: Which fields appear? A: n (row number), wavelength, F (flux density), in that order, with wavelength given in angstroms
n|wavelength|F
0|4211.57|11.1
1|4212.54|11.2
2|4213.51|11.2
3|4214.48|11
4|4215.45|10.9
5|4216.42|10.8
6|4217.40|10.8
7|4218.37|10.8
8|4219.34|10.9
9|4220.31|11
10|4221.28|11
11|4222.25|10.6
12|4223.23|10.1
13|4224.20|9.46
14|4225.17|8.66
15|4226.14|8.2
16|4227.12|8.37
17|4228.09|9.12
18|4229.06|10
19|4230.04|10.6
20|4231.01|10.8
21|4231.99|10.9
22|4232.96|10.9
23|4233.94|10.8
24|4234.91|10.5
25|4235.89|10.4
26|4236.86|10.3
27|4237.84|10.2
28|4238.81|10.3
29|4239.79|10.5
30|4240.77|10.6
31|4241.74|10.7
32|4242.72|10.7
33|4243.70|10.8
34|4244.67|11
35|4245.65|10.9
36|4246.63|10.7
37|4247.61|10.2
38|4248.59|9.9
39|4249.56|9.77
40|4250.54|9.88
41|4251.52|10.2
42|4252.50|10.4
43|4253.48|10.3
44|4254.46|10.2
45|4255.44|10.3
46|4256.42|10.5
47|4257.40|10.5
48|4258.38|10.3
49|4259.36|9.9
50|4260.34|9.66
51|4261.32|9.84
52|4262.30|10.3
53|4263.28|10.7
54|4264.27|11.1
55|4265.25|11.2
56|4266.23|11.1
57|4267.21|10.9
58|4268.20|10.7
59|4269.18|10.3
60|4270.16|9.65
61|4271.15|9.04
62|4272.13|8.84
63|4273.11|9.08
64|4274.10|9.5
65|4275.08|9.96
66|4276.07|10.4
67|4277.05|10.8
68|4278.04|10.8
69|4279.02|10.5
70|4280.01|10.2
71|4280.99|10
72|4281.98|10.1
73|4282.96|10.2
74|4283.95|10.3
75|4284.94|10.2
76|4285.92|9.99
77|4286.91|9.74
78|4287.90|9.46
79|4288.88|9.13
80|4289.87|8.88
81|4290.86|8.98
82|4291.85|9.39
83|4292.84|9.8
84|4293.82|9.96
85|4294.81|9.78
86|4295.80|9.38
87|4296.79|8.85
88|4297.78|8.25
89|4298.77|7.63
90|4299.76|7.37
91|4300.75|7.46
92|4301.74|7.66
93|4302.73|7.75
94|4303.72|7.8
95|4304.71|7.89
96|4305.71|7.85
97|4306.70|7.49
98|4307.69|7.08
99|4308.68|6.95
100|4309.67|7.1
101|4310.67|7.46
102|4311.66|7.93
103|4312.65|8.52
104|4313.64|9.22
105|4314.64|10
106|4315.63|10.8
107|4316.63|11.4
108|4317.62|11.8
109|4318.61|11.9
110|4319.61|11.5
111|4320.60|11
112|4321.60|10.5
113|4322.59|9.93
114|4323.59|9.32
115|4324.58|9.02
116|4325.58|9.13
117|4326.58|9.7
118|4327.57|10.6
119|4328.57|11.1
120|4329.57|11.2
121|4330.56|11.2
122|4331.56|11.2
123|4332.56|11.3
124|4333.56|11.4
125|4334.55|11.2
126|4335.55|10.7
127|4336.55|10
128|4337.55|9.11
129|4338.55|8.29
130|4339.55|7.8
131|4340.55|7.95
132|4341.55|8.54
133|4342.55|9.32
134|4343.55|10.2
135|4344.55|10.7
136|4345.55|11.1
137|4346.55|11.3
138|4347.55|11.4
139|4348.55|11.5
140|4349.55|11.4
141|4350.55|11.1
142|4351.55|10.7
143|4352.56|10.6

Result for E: 3.32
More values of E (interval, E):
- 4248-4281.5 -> 3.35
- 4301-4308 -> 2.81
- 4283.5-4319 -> 3.45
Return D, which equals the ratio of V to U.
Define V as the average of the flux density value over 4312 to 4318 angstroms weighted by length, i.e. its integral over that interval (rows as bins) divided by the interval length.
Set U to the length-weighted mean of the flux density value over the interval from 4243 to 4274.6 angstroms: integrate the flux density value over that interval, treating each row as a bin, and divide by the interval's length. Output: 1.00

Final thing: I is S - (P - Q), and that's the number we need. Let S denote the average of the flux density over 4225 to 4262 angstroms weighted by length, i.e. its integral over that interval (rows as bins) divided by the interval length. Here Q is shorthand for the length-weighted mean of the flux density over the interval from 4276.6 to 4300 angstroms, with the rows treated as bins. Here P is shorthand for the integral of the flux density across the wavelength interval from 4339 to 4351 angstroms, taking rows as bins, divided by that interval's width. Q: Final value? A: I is 9.6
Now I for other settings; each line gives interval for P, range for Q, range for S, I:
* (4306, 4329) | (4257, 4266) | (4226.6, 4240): 11.1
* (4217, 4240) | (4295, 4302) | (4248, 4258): 8.2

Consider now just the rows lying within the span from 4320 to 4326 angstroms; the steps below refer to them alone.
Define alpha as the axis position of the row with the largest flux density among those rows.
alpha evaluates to 4320.60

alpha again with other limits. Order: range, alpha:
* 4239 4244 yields 4243.70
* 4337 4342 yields 4337.55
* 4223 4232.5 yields 4231.99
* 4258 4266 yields 4265.25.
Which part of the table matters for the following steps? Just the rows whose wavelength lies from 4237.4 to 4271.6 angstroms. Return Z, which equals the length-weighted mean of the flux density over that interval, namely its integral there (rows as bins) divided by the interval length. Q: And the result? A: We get 10.4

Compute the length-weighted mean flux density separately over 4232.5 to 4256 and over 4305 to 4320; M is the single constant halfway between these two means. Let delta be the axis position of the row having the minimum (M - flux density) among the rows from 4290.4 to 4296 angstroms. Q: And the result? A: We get 4293.82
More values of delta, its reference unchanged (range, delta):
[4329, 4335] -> 4333.56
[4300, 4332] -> 4318.61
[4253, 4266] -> 4265.25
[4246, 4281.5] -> 4265.25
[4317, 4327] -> 4318.61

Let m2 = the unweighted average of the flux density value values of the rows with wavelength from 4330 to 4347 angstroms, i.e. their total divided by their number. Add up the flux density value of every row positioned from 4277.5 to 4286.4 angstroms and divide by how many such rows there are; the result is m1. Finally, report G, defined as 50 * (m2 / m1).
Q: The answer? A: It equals 49.1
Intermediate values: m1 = 10.3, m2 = 10.1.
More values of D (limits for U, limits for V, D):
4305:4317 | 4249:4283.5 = 1.21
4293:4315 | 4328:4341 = 1.25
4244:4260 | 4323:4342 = 0.96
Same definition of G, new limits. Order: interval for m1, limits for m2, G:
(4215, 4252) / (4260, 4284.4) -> 49.4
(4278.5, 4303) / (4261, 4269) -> 58.1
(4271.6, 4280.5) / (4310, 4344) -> 50.0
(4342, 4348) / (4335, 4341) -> 42.1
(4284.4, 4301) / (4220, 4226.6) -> 54.3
